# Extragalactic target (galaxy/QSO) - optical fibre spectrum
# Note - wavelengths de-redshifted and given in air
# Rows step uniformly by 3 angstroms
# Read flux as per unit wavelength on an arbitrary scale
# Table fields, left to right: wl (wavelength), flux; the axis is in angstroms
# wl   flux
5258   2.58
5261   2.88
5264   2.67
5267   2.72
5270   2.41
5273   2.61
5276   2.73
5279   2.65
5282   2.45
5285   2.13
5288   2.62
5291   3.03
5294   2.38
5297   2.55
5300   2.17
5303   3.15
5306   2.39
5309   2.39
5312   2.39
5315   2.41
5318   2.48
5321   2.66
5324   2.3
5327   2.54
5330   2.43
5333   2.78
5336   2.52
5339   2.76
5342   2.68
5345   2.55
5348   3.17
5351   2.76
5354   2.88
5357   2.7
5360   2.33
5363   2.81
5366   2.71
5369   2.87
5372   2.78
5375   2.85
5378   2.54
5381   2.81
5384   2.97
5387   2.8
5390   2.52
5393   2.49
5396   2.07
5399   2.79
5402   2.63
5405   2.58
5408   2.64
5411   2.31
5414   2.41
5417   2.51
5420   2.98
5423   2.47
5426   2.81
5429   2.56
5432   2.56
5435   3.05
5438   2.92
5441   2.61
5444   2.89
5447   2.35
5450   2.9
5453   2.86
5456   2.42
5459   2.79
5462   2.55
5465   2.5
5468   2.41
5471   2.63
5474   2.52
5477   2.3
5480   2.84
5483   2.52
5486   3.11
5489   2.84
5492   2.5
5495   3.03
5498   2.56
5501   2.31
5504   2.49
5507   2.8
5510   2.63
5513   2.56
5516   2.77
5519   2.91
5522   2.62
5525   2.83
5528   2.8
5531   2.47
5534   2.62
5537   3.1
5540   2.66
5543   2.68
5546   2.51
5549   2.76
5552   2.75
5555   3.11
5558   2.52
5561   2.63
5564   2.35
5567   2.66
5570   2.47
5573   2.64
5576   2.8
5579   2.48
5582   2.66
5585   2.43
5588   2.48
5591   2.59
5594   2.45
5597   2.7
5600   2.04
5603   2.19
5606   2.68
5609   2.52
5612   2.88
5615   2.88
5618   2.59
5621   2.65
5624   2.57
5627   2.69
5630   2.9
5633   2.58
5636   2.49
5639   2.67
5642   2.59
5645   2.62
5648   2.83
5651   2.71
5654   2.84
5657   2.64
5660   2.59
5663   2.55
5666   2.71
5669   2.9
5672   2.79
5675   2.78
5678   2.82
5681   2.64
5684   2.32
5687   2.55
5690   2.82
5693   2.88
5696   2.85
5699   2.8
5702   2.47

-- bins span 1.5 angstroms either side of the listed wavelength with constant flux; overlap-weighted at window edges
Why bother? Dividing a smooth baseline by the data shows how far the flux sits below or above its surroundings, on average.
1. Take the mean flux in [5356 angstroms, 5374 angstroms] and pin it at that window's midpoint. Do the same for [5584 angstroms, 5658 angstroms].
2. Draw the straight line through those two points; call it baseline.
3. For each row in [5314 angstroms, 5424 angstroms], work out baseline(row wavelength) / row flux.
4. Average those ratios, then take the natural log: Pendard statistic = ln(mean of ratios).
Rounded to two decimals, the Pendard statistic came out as 0.03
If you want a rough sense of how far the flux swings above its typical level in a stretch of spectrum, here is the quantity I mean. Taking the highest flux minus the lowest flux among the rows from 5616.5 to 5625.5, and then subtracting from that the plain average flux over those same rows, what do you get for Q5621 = -2.52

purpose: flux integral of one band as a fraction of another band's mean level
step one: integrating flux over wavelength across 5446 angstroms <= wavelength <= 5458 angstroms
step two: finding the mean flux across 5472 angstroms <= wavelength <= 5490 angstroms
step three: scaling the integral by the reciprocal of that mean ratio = 12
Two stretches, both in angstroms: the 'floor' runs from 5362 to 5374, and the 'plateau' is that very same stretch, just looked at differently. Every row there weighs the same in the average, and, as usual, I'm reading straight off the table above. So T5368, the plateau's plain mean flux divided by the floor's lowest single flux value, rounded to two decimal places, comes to 1.03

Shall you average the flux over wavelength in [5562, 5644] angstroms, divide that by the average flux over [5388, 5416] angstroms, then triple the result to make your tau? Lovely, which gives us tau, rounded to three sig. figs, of 3.10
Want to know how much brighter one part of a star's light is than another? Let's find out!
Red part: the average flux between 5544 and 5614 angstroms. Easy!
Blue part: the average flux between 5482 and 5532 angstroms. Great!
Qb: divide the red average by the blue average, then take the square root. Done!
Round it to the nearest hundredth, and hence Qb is 0.98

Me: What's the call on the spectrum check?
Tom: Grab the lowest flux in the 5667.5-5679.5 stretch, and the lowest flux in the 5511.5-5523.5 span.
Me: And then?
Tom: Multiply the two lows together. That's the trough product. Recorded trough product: 7.1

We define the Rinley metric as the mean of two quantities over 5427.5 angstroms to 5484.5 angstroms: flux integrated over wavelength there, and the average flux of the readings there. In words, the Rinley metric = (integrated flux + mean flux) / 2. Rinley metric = 76.6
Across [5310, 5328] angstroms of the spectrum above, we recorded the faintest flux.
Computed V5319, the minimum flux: 2.3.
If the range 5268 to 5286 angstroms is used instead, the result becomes 2.13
